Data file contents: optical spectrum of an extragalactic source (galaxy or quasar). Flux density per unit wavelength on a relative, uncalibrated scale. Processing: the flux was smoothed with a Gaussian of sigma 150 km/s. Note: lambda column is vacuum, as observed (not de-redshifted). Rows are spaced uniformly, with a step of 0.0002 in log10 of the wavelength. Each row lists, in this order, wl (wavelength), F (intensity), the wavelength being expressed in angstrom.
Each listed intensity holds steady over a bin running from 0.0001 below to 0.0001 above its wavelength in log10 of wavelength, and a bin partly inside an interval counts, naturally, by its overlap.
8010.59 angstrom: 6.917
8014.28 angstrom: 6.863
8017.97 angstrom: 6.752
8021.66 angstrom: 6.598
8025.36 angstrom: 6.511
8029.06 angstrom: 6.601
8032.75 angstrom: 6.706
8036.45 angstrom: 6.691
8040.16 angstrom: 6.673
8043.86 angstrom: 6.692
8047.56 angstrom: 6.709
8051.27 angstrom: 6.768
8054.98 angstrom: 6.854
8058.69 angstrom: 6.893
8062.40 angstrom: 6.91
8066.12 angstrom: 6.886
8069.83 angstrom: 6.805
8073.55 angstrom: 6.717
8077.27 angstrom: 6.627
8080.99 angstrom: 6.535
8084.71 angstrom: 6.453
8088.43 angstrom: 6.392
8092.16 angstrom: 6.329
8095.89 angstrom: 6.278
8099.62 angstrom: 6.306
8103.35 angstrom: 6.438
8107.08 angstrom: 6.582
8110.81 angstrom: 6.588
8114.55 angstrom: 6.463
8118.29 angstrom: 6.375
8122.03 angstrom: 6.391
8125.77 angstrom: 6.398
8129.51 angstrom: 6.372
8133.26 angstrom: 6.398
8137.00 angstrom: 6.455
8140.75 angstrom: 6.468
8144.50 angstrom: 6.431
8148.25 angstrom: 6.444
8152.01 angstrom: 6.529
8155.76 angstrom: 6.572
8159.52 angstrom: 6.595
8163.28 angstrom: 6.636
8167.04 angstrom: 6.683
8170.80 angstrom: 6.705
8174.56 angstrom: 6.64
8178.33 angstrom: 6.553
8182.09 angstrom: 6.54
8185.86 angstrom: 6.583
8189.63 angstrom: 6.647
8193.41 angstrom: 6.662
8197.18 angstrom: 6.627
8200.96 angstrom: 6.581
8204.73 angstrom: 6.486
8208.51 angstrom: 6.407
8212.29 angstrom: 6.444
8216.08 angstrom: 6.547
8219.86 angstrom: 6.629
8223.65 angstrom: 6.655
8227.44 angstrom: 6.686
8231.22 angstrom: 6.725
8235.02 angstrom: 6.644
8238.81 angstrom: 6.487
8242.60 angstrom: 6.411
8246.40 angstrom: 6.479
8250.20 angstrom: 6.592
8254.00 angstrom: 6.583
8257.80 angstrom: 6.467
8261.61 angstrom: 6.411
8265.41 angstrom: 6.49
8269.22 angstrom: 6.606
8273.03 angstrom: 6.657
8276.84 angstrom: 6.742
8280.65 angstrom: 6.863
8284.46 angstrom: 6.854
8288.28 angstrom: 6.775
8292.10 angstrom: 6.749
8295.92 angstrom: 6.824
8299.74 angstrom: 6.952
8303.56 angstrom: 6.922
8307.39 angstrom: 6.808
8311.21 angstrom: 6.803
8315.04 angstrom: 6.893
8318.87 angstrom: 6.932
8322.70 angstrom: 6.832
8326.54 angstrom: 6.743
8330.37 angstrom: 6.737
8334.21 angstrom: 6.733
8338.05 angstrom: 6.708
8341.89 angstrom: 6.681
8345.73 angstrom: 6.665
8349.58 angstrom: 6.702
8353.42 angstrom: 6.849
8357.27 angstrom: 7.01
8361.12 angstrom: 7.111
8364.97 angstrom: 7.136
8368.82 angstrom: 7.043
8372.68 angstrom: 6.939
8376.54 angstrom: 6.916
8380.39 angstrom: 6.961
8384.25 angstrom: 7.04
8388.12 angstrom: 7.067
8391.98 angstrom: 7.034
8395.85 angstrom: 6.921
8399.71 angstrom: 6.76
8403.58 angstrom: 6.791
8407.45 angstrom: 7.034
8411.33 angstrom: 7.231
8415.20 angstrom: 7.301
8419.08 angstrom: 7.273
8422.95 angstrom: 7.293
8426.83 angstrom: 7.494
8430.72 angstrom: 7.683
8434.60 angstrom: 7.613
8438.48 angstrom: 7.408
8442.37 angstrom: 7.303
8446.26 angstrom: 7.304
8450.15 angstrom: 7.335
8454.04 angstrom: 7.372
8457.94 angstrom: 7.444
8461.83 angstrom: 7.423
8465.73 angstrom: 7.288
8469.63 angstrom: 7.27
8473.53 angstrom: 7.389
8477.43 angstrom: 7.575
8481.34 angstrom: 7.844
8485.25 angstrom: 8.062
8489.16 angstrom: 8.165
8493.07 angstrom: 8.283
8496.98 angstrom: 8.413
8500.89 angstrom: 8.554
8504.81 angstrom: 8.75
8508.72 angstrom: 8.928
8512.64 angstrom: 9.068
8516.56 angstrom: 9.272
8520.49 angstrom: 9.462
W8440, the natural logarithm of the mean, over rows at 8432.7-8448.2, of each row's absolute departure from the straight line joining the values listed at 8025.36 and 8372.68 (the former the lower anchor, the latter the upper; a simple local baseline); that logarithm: -1.0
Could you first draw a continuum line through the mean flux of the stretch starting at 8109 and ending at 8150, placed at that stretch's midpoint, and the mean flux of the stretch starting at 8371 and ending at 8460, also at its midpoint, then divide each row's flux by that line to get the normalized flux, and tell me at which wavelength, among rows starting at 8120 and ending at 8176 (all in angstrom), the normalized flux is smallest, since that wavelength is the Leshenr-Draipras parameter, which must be 8129.51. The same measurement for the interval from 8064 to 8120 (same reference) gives 8095.89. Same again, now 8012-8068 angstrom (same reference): 8025.36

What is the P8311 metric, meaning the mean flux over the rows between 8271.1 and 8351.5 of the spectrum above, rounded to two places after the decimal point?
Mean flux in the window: 6.79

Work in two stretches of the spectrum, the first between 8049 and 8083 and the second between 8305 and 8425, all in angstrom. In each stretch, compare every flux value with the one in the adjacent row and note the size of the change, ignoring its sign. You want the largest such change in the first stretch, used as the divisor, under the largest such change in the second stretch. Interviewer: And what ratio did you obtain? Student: 2.6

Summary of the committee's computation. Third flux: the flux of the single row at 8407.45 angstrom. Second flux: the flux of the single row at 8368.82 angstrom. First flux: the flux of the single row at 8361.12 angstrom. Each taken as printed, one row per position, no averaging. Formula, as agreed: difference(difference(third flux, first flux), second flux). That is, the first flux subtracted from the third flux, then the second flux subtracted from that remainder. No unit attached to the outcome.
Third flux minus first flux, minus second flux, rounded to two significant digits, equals -7.1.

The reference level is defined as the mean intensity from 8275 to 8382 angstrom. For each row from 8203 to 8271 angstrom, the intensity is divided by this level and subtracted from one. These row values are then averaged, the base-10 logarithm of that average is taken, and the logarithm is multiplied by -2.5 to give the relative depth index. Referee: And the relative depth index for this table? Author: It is 3.4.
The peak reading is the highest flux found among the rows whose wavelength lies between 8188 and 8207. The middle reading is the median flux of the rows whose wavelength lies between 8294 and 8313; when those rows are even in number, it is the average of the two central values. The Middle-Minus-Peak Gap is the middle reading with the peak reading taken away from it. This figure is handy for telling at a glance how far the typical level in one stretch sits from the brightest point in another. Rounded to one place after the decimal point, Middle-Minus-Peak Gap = 0.2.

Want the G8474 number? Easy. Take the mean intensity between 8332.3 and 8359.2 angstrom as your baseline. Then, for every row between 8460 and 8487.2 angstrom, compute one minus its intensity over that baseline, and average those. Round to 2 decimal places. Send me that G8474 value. -0.12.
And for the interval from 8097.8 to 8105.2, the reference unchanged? 0.06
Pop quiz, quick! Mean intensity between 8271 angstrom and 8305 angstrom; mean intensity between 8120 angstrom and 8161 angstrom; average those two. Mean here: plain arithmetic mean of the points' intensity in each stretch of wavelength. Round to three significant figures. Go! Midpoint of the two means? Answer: 6.64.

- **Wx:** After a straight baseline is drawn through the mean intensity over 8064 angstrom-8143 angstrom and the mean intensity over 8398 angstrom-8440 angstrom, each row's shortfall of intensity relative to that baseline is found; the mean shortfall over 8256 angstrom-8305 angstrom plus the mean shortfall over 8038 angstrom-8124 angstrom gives 0.0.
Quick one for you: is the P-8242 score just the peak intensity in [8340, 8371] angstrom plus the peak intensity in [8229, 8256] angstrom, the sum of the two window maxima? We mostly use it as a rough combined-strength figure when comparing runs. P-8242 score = 13.9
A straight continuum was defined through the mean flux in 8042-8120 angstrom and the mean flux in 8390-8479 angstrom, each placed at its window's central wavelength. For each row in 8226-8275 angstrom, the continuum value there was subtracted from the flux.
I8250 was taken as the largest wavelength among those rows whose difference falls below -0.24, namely 8273.03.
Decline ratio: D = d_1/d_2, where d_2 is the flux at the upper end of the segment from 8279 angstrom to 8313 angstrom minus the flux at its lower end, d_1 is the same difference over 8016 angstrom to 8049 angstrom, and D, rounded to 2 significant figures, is 0.72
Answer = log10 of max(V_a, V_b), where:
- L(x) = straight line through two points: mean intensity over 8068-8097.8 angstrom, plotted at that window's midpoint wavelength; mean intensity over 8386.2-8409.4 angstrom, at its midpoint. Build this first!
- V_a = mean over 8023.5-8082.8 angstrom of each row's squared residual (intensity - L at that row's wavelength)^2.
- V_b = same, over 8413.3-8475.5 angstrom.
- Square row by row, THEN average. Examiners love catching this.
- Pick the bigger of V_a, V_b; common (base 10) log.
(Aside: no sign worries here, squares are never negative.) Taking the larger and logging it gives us -0.77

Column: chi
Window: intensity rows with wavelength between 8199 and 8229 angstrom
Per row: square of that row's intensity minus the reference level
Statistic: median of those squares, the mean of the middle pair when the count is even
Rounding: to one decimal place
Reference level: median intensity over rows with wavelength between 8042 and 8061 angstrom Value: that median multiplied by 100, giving 4.2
